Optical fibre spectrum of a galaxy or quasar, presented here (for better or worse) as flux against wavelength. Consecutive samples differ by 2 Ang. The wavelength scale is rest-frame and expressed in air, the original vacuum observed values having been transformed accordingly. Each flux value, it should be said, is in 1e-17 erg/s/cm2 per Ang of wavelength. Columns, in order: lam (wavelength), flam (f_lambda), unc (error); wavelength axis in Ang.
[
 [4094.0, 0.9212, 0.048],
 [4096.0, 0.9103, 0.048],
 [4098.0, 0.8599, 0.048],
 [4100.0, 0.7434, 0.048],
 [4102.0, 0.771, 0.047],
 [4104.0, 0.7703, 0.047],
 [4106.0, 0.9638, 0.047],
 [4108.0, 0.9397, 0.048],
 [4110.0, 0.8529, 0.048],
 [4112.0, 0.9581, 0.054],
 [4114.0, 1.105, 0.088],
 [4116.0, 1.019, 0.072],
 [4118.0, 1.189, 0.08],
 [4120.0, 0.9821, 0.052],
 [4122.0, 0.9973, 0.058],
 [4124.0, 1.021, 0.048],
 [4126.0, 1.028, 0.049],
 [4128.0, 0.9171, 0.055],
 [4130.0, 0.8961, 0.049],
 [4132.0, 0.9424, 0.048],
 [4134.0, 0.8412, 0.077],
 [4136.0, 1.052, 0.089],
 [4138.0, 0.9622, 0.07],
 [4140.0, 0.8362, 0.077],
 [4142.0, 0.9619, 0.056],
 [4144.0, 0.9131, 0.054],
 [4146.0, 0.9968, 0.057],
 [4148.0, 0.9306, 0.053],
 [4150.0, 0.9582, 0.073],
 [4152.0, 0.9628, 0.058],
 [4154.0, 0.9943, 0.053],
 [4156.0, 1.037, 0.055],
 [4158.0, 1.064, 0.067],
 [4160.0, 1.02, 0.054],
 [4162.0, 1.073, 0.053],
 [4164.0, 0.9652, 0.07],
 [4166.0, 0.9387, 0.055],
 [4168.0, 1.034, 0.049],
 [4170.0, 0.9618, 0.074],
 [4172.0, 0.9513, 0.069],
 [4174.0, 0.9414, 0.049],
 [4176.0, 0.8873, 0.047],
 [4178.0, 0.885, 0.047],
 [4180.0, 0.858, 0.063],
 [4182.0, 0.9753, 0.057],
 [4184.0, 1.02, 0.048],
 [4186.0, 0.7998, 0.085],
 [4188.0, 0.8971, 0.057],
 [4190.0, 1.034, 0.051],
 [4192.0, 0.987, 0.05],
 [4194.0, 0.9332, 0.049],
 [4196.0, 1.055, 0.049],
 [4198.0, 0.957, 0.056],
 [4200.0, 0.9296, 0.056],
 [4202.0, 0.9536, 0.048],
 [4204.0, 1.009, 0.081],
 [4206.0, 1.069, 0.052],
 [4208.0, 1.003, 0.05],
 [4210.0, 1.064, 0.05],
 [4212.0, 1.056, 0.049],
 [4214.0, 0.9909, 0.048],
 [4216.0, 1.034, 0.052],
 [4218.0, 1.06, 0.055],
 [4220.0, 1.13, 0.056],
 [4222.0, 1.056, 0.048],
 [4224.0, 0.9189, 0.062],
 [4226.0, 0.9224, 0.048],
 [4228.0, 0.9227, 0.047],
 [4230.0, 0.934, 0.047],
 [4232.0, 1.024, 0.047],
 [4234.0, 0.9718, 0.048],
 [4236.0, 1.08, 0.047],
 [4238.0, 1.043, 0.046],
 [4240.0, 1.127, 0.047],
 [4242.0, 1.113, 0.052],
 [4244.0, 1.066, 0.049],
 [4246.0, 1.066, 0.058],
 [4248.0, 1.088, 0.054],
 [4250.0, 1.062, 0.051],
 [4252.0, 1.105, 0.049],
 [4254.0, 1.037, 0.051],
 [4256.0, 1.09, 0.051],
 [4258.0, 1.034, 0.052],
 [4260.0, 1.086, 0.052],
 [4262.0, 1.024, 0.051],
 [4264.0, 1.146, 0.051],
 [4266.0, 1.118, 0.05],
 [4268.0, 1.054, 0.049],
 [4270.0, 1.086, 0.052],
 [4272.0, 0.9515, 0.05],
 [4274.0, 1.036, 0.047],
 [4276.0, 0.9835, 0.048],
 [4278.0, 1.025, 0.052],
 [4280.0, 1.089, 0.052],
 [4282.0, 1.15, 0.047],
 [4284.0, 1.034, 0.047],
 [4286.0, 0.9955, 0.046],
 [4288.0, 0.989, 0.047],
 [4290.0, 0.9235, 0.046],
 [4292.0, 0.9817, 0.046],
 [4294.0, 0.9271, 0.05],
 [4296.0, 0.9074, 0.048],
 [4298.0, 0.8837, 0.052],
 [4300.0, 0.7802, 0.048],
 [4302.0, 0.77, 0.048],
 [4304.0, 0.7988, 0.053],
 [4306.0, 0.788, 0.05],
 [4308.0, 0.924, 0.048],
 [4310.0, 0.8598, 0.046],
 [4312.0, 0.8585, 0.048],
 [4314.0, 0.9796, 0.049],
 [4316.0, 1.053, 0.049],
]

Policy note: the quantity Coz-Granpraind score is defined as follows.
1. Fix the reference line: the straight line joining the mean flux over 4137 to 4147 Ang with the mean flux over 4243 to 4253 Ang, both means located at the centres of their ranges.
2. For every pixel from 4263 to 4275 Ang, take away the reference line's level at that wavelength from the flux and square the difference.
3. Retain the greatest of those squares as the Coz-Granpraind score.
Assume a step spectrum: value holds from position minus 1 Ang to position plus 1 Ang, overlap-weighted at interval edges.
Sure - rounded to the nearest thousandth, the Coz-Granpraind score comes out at 0.025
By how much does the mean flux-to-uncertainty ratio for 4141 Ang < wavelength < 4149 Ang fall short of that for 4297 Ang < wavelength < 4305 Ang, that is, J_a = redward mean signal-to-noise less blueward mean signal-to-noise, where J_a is -1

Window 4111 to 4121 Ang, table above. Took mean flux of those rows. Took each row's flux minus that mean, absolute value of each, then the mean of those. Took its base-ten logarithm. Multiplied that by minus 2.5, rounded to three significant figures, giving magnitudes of 2.78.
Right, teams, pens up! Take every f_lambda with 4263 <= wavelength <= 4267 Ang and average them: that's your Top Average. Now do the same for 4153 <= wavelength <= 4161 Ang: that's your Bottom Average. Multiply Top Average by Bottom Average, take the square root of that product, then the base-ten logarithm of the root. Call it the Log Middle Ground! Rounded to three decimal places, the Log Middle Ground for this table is 0.033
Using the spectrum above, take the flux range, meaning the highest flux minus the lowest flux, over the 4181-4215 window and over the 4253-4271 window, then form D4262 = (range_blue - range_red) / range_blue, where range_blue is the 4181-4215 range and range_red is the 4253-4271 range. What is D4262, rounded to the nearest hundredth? 0.55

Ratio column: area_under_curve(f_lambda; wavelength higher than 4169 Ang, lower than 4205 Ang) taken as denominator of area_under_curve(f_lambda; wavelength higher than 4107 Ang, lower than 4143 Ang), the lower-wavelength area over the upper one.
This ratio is 1.03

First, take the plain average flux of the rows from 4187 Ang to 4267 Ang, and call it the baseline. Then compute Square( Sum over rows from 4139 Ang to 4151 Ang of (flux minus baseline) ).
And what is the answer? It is 0.34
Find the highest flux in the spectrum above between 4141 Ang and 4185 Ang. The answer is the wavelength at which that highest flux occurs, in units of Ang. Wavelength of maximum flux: 4162.0 Ang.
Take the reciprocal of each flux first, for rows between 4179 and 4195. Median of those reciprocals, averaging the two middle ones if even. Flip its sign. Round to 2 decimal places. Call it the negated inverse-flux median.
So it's -1.05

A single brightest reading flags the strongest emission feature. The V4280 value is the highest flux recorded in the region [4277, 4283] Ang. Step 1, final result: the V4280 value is 1.15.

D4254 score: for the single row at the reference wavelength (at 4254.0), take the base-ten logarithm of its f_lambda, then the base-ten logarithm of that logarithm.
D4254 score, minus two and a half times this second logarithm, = 4.5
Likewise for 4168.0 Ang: 4.6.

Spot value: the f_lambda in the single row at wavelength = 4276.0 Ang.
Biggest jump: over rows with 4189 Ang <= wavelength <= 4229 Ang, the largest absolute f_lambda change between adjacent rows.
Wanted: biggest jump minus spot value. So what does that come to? -0.85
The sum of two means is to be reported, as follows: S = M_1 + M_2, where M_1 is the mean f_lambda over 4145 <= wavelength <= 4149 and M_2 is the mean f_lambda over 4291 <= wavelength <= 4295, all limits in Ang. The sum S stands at 1.92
